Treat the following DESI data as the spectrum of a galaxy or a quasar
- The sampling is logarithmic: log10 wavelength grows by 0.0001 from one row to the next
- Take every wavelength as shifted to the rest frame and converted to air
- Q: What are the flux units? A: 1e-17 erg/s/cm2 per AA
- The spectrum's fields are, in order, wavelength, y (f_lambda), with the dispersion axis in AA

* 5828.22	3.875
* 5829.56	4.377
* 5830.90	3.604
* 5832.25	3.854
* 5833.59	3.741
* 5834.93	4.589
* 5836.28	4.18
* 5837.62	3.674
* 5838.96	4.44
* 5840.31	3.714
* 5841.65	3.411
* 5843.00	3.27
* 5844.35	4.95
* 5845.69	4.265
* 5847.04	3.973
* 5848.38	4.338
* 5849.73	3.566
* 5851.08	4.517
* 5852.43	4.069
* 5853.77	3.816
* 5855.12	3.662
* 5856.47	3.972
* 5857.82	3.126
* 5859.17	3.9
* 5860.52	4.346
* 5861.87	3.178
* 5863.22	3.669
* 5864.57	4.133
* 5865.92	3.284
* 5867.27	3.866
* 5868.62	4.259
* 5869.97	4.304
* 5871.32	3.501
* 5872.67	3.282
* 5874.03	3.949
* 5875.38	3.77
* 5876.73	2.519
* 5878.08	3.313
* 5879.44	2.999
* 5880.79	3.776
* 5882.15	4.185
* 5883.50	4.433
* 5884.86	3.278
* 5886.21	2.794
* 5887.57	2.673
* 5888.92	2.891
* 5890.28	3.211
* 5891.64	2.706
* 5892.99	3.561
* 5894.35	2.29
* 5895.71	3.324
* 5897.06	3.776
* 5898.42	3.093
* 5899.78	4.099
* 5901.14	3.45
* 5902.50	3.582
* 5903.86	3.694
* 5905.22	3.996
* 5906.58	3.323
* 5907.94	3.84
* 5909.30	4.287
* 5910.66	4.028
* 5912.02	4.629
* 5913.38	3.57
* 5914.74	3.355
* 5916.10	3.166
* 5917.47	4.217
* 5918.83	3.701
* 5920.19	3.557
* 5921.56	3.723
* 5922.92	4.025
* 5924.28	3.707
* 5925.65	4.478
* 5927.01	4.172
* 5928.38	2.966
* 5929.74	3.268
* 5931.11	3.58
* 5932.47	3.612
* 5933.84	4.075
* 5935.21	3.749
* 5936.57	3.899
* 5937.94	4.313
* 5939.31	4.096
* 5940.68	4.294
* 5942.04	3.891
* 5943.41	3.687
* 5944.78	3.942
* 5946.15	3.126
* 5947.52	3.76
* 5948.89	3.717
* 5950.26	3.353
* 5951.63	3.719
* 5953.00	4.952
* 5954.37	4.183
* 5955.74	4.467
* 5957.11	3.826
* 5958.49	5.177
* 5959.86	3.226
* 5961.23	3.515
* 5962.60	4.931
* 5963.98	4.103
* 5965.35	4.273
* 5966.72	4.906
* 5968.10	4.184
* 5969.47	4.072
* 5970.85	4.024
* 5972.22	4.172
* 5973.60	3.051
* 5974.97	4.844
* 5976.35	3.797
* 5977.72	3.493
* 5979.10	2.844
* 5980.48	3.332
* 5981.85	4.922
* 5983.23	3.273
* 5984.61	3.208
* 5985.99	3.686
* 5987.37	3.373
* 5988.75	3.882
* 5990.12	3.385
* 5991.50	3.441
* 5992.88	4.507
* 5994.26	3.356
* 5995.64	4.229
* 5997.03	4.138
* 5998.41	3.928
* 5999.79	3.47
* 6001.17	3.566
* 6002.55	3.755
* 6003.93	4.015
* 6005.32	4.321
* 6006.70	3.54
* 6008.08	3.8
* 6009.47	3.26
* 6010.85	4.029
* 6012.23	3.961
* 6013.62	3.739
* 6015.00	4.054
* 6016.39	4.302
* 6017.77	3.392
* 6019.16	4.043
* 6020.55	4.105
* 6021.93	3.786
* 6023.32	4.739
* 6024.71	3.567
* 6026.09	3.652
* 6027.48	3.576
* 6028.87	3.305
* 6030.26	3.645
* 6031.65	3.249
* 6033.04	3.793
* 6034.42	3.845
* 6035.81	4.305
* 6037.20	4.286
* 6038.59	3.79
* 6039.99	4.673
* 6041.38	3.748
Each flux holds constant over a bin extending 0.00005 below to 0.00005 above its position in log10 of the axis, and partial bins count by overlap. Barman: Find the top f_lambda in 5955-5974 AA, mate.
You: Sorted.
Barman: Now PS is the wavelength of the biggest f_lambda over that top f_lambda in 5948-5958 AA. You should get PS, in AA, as 5953.00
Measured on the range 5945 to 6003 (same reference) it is 5958.49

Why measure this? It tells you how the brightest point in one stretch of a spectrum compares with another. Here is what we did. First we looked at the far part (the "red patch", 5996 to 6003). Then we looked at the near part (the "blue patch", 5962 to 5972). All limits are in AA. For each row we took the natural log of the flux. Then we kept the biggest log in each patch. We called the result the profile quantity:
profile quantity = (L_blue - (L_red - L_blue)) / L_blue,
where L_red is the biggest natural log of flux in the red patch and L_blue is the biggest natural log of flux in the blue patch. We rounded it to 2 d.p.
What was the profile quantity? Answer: 1.11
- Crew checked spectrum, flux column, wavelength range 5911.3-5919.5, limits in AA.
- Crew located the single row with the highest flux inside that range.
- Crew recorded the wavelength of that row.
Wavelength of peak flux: 5912.02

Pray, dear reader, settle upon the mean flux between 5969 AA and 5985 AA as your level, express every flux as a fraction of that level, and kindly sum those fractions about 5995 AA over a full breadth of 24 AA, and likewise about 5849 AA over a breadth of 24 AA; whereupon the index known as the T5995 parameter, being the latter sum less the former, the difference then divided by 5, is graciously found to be 0.2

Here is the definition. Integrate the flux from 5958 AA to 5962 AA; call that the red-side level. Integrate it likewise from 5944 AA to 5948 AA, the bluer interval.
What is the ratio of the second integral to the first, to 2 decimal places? 0.91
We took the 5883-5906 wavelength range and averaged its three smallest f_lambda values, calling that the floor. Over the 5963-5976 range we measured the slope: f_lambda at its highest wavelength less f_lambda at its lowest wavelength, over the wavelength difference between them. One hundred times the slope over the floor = 2.6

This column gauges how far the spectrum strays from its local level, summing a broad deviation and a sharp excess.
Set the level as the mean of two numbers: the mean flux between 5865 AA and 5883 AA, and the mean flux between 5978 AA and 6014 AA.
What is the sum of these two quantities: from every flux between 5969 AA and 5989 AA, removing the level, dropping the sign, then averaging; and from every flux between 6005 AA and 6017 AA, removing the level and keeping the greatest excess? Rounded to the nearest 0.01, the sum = 1.13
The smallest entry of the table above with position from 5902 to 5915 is 3.323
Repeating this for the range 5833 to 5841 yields 3.674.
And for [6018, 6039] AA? 3.249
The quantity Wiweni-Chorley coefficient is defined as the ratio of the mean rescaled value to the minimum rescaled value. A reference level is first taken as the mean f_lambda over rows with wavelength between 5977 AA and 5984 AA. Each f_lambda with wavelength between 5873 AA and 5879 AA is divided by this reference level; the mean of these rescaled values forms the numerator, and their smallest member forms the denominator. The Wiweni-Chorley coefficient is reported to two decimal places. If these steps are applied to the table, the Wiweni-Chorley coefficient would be 1.34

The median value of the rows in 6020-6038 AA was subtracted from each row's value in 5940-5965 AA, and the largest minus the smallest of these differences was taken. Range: 2.1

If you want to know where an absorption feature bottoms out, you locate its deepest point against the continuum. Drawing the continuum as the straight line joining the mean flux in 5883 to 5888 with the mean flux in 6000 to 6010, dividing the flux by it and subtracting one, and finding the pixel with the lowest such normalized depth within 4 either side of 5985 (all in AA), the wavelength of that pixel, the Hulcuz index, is 5984.61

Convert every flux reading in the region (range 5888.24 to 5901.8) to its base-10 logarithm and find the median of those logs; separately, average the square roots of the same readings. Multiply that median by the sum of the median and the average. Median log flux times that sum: 1.19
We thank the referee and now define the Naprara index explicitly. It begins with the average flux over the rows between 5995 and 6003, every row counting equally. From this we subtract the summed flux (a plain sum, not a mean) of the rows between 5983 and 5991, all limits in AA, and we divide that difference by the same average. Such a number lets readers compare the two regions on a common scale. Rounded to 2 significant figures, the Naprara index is -4.4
